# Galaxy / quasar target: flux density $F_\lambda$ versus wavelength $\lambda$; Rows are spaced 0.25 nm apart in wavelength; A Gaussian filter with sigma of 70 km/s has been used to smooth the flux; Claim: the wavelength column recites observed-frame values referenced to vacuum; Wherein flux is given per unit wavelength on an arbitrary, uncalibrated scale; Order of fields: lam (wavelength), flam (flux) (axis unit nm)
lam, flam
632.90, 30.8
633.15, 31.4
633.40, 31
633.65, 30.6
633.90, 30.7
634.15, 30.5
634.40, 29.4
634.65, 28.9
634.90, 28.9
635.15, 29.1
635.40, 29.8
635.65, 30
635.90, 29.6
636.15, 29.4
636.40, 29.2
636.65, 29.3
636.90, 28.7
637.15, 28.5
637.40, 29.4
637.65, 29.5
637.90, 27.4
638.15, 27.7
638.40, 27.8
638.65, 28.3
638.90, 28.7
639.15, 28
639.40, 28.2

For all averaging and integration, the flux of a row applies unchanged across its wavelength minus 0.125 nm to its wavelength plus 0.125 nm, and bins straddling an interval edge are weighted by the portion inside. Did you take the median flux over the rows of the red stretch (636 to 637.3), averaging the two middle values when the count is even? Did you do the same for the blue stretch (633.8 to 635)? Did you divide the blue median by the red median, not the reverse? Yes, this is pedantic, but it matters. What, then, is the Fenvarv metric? 1.01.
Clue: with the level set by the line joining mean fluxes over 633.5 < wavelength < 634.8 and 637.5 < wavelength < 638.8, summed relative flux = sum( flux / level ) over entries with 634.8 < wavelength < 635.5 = 3.0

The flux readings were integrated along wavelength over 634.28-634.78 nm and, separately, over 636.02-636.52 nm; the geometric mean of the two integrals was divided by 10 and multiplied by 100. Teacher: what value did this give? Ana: 146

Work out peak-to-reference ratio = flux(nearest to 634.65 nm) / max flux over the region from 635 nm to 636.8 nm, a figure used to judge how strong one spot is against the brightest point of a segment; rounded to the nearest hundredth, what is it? 0.96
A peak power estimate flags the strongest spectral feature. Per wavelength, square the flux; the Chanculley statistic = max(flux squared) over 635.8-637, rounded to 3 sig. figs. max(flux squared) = 876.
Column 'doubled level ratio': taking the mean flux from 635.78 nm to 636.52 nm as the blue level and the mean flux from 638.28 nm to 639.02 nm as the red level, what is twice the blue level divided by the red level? 2.08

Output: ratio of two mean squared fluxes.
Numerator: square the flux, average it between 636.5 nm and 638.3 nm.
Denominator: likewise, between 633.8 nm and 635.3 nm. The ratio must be 0.94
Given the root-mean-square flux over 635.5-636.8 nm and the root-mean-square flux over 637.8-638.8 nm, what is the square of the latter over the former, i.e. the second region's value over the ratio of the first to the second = 26.2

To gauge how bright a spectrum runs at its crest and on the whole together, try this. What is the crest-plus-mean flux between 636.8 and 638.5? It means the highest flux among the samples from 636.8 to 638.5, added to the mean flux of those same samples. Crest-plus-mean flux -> 57.9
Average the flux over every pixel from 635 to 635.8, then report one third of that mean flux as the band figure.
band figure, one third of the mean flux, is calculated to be 9.9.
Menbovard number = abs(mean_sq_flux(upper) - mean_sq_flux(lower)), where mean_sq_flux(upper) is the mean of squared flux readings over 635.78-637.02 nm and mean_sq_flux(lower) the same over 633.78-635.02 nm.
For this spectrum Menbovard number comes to 26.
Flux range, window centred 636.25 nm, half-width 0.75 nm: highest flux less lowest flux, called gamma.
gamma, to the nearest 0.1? 1.3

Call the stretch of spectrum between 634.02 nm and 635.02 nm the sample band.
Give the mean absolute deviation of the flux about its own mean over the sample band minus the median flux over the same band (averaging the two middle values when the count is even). -28.6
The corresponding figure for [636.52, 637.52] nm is -28.6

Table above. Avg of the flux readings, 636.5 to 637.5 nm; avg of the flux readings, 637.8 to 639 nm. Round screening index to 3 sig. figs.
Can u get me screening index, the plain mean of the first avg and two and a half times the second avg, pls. 49.5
